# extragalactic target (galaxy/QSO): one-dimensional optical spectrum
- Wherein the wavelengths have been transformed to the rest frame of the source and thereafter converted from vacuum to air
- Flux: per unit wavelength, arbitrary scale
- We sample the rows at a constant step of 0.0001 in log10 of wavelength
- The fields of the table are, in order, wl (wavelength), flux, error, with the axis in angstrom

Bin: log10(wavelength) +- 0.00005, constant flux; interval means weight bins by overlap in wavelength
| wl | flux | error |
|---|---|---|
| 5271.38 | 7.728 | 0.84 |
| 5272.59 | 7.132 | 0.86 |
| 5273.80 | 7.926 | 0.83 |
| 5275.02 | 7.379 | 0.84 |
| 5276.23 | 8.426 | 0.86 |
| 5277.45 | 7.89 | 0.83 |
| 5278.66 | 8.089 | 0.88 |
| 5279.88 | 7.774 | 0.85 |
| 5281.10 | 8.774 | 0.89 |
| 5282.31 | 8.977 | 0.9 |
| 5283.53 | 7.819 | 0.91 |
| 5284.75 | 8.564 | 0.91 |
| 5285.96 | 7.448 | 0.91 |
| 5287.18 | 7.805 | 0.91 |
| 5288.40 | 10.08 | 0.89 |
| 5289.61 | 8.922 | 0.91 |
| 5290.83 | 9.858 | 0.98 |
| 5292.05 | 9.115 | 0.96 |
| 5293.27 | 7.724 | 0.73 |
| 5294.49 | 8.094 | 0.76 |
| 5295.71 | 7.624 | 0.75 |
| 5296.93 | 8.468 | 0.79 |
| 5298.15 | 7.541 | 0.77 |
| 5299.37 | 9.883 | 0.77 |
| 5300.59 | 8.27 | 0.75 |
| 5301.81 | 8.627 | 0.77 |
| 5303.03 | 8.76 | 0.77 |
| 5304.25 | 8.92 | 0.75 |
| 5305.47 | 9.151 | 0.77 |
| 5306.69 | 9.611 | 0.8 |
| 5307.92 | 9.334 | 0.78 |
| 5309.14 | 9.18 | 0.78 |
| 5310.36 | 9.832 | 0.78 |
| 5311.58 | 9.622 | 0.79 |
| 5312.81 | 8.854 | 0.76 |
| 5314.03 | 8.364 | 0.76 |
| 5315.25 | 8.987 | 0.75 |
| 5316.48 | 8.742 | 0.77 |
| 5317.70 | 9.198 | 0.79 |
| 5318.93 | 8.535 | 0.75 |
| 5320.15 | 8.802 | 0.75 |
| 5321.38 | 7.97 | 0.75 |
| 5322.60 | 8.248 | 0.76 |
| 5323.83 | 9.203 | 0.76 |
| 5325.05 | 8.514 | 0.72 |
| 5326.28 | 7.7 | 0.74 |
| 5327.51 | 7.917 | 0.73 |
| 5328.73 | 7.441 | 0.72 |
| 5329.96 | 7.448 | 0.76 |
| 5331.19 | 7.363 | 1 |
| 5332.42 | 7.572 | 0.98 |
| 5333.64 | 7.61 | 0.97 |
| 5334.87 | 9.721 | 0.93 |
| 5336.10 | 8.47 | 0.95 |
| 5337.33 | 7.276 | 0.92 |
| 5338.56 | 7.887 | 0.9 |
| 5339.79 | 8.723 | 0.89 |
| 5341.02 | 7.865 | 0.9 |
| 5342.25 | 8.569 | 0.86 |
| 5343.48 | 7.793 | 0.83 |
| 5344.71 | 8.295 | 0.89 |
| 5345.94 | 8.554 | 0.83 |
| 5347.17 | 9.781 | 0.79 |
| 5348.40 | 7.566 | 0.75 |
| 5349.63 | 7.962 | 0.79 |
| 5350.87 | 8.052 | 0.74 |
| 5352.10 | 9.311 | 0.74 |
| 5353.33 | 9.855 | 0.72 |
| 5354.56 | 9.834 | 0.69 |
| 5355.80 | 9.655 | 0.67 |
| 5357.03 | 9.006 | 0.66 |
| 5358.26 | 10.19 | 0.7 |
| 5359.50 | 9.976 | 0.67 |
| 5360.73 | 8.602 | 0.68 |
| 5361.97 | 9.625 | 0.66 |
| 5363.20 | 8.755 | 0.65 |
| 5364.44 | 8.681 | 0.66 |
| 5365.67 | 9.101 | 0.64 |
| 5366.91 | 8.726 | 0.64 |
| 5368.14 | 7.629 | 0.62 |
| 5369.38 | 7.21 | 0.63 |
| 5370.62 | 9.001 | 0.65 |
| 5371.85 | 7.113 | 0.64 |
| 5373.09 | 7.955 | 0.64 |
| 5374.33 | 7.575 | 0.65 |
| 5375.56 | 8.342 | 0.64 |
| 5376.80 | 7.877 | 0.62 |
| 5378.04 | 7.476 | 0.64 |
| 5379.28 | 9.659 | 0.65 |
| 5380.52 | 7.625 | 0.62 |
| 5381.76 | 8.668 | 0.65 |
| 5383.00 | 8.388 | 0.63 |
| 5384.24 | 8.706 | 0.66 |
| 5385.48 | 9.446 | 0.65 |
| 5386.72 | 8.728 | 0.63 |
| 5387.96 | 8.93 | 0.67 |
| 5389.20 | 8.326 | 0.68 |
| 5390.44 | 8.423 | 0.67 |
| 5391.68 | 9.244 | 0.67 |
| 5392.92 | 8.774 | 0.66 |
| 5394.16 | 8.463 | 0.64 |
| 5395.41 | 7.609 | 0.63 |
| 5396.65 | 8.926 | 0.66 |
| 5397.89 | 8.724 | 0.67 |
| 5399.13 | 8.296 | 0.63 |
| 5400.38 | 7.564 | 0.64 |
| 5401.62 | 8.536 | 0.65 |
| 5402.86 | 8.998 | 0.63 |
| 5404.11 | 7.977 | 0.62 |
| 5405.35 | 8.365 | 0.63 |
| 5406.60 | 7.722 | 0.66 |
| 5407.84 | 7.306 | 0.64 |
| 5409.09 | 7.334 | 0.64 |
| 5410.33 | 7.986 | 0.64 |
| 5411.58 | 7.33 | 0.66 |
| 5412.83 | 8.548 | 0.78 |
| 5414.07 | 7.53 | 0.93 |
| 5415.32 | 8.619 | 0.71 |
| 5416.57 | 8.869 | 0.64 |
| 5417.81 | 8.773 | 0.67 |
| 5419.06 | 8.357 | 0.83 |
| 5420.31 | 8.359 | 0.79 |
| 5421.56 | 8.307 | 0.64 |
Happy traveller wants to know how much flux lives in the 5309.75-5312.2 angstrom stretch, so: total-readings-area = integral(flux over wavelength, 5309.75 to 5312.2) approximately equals 23.8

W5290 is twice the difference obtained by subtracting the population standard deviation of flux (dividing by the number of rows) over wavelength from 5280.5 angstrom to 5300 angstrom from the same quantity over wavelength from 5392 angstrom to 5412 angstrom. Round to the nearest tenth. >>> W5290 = -0.6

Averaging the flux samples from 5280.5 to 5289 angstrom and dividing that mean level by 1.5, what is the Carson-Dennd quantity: 5.66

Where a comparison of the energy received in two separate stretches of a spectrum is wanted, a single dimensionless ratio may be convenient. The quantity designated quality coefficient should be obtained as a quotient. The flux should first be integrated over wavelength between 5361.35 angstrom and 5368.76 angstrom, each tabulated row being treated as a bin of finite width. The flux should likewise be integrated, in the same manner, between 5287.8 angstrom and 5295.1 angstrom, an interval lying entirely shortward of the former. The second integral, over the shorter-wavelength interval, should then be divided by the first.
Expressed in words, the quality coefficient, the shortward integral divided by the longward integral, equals 1.01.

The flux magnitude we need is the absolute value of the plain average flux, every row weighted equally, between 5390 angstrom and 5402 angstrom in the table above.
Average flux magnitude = 8.46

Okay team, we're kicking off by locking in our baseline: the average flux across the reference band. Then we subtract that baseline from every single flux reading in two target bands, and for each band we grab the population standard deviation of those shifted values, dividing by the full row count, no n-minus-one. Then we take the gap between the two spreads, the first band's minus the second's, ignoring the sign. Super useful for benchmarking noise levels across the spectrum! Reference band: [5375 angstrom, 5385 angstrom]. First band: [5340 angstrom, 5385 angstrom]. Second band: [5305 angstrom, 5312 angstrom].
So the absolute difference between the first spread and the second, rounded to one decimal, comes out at 0.6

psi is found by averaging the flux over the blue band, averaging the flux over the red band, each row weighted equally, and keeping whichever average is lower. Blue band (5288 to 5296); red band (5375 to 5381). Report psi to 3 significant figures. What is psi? 8.20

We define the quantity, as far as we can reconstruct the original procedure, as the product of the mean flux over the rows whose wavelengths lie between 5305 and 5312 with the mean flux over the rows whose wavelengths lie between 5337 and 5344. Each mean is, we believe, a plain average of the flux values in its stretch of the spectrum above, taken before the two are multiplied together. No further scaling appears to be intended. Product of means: 76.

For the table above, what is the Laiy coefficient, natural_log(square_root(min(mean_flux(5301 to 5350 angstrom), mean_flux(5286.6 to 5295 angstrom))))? 1.07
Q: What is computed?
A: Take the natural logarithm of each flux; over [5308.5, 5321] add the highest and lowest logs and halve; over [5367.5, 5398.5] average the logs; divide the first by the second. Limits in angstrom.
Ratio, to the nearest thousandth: 1.040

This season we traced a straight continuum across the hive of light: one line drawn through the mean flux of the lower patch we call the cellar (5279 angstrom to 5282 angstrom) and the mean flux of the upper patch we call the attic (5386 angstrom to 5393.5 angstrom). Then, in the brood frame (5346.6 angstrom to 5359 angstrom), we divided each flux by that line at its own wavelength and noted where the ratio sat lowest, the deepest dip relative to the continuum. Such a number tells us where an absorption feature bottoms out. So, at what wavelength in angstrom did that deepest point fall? 5348.40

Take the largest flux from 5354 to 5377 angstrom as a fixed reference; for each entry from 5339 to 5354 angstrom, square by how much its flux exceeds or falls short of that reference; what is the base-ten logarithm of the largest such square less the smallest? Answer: 0.83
